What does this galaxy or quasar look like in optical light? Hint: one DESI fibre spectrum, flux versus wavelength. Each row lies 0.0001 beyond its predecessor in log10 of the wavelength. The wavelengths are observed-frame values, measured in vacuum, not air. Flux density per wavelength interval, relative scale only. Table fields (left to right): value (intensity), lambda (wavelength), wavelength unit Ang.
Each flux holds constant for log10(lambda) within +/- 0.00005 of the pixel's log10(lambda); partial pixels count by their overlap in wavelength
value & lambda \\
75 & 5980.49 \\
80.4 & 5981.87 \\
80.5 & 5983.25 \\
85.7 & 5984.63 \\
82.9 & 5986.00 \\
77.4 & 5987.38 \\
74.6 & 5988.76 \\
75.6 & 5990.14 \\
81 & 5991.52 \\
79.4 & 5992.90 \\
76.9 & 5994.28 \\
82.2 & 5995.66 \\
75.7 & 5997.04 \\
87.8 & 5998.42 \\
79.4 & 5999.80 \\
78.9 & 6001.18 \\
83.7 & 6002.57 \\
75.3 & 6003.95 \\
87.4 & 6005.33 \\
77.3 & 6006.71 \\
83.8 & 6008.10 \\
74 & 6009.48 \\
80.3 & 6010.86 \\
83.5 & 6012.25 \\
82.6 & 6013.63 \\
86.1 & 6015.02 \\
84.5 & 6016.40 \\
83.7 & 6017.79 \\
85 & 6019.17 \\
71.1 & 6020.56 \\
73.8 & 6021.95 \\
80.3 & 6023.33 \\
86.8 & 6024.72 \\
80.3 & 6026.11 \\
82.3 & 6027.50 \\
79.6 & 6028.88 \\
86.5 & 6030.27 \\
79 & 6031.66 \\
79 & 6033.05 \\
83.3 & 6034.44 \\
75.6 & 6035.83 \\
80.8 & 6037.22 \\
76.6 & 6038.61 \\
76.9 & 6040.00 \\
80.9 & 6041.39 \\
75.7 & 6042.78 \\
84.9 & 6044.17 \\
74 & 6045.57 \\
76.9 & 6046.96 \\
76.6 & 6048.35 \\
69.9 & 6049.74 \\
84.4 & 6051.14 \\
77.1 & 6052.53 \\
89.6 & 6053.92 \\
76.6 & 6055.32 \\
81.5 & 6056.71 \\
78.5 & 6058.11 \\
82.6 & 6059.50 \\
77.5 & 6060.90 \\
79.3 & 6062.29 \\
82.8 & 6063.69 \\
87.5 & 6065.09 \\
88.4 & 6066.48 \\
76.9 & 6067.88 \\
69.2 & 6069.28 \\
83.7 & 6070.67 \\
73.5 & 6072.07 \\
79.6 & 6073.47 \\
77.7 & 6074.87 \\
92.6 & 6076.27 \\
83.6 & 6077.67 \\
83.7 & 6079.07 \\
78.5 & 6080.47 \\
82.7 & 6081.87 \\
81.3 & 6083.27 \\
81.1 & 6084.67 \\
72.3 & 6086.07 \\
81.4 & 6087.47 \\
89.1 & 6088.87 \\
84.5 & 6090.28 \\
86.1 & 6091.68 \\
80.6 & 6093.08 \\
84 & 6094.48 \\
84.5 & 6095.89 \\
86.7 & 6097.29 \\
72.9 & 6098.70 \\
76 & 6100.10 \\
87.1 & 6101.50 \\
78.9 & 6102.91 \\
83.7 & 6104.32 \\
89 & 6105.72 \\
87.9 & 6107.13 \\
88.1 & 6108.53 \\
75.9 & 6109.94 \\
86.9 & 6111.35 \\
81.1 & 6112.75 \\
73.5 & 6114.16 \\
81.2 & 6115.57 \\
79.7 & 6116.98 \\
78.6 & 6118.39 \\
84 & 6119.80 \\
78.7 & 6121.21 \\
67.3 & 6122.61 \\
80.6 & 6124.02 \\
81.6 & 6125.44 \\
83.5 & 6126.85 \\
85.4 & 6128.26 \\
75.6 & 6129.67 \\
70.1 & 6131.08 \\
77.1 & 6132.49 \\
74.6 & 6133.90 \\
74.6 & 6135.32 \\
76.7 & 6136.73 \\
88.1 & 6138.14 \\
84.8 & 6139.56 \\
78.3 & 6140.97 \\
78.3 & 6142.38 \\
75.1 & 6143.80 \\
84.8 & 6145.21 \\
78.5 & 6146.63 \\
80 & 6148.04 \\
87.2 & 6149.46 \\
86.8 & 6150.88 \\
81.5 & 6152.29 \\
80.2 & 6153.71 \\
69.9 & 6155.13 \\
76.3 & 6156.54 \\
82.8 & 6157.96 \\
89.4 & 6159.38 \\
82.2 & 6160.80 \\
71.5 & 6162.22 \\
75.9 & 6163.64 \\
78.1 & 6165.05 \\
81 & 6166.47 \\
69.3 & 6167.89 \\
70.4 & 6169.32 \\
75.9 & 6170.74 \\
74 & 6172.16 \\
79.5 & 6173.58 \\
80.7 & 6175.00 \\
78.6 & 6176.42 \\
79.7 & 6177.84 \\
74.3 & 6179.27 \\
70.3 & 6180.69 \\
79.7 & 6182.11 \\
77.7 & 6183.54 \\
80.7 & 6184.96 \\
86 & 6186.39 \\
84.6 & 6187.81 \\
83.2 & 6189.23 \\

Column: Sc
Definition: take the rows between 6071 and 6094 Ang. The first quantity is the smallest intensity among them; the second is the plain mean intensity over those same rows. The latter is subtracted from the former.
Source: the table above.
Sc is -9.5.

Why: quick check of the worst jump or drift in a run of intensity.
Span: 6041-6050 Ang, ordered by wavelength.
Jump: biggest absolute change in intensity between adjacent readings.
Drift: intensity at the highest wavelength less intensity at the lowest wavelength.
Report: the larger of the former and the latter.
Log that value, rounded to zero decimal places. 11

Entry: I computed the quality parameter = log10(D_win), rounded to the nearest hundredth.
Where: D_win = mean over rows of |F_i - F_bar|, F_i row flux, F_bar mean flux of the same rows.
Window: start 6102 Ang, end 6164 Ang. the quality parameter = 0.65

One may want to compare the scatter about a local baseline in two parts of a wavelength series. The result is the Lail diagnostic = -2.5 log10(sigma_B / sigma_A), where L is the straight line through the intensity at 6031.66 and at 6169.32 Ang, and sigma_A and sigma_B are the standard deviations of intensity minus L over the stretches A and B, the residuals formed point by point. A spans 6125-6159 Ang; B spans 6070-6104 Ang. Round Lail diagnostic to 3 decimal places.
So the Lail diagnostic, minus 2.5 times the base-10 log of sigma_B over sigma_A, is 0.021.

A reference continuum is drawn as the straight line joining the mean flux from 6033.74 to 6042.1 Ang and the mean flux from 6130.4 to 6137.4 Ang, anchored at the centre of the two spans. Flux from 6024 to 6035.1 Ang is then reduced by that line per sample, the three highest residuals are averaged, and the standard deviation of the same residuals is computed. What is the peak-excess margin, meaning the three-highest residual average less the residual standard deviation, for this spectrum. 3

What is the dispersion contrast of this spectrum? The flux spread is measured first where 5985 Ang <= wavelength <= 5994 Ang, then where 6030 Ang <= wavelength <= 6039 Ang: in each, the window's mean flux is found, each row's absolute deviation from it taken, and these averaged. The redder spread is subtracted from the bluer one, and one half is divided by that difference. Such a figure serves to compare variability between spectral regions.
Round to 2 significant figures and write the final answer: -1.6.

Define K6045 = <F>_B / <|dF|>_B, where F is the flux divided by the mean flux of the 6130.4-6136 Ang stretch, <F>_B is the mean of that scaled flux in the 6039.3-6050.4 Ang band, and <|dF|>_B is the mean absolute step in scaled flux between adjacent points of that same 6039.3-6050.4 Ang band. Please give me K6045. 14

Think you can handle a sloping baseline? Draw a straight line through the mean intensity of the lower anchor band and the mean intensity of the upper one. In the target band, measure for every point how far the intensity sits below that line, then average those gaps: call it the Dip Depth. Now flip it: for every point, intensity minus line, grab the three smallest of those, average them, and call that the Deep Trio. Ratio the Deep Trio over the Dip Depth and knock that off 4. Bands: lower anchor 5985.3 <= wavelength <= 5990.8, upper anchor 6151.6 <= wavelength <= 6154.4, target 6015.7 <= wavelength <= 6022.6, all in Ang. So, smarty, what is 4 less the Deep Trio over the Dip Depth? 2.5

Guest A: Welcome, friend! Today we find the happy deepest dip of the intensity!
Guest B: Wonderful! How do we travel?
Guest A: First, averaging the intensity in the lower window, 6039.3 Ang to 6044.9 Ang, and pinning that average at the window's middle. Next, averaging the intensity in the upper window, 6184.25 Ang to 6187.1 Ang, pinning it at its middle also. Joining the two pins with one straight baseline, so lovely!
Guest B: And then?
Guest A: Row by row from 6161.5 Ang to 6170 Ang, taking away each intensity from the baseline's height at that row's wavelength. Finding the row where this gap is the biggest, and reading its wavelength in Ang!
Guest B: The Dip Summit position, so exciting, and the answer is 6167.89 Ang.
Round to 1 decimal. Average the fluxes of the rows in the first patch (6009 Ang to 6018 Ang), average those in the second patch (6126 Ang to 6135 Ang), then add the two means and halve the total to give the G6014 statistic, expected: 79.9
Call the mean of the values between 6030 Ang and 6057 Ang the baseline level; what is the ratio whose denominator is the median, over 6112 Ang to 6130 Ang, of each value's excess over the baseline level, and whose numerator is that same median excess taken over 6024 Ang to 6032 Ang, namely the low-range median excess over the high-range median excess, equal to 1.5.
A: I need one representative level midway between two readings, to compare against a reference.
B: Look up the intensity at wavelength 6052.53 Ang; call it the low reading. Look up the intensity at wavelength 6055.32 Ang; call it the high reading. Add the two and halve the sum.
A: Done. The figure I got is 77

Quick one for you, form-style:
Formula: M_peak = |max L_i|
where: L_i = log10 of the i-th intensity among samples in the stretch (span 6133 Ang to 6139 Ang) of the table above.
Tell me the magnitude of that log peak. 1.94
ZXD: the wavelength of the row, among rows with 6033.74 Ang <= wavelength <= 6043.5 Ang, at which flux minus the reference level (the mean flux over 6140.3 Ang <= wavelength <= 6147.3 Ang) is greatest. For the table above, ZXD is 6034.44 Ang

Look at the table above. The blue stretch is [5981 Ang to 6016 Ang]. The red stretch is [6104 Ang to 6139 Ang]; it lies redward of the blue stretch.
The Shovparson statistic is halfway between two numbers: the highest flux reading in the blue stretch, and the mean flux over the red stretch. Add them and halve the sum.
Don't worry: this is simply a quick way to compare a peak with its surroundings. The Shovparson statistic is 84.0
